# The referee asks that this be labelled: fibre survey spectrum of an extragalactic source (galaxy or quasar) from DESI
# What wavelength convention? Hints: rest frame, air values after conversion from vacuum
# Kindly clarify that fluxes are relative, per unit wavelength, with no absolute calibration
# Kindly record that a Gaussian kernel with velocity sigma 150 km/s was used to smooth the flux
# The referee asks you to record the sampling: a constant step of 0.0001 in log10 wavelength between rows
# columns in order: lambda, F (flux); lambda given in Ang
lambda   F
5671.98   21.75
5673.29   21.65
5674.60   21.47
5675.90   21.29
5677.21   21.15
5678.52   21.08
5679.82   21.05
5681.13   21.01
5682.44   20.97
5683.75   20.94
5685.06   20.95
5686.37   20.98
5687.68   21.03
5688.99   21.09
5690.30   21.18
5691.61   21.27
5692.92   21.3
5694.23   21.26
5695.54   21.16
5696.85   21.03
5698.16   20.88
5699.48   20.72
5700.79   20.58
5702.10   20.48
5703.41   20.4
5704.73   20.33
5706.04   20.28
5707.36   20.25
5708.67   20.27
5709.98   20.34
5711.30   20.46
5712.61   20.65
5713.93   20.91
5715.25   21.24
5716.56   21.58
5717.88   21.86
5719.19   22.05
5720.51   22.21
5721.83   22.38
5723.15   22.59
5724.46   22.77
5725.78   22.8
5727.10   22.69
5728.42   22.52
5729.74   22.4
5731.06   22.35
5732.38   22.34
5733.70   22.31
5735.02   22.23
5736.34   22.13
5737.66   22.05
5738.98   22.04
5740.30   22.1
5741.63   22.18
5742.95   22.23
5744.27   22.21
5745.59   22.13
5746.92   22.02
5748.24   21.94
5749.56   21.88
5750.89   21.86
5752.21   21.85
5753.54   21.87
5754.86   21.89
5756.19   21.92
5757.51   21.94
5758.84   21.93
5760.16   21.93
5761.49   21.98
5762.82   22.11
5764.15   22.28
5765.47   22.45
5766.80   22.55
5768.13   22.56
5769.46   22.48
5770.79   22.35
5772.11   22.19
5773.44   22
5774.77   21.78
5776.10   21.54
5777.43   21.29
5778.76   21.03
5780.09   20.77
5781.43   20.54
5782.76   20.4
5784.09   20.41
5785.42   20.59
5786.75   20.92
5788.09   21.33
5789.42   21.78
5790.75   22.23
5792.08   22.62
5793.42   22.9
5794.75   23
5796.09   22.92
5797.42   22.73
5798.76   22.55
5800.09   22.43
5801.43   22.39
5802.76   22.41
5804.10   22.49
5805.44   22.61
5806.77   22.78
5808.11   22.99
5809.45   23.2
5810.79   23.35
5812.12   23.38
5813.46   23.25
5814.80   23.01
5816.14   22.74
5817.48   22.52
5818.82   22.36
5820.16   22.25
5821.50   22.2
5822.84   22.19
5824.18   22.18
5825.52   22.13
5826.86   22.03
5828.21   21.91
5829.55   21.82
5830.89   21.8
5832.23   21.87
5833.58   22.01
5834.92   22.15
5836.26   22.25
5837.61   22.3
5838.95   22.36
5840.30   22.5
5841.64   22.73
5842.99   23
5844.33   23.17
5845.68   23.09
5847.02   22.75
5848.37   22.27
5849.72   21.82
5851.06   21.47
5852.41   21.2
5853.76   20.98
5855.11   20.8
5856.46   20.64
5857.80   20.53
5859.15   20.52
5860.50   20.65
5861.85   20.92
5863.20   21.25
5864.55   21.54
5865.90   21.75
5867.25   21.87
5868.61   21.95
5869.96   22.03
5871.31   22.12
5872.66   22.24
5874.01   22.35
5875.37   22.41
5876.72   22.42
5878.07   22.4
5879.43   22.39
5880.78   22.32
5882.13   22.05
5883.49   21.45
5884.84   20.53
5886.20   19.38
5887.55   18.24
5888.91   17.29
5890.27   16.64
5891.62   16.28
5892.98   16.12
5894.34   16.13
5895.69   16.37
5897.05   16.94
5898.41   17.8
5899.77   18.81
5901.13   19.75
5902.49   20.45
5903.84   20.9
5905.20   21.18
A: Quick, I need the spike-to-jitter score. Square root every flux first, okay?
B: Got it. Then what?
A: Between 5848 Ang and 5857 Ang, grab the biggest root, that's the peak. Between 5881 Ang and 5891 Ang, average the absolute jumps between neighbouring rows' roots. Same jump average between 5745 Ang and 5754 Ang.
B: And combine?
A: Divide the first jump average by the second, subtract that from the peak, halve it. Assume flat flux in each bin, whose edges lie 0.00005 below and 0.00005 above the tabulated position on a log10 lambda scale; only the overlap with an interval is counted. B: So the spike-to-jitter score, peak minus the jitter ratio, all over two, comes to -7.3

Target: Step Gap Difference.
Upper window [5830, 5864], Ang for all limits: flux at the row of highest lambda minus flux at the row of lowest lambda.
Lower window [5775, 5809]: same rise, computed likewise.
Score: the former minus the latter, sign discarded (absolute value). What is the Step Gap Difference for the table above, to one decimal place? 2.0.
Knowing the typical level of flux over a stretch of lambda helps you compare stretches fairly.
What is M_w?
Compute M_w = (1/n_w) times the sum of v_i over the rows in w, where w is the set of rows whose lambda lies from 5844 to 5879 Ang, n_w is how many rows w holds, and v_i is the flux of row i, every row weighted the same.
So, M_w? 21.7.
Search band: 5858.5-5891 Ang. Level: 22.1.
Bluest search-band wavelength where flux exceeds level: 5871.31 Ang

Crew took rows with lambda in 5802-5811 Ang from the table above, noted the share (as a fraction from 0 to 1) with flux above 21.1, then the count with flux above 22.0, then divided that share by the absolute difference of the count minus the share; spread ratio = 0.17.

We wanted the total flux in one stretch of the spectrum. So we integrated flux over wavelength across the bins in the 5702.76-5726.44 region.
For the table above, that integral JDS 504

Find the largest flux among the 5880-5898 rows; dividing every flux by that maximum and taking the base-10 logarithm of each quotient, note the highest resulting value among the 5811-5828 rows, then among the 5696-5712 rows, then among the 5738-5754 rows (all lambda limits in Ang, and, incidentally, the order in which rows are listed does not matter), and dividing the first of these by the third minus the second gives 0.8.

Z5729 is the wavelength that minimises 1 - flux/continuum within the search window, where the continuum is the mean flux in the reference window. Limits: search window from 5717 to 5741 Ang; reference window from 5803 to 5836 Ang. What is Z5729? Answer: 5725.78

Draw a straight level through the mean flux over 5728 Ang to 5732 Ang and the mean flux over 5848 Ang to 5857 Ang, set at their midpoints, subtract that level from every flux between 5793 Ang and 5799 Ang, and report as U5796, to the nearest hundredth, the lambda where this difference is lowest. 5798.76 Ang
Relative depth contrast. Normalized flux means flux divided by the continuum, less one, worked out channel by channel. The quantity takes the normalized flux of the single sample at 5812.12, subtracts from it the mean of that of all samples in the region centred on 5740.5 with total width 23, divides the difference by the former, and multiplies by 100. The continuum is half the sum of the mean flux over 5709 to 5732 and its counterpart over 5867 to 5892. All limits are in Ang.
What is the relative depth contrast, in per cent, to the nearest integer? 62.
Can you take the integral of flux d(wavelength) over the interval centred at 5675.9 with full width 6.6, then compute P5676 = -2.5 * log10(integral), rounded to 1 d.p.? -5.4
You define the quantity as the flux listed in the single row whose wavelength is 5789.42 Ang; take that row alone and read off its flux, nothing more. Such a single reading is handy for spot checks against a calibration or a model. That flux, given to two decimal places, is 21.78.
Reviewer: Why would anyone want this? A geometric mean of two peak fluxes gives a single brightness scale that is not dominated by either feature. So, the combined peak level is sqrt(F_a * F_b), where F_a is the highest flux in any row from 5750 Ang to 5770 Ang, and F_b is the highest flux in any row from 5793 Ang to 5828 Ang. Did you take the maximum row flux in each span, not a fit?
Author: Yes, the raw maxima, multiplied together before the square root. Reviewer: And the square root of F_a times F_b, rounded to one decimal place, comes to 23.0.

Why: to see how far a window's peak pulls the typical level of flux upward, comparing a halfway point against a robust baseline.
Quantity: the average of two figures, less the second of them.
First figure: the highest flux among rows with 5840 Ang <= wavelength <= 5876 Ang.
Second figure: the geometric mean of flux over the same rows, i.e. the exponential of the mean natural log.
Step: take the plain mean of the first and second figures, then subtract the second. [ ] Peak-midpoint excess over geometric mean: 0.69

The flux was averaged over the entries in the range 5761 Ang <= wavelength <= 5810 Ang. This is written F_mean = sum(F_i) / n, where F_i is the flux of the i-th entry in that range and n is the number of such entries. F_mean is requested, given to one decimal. 22.0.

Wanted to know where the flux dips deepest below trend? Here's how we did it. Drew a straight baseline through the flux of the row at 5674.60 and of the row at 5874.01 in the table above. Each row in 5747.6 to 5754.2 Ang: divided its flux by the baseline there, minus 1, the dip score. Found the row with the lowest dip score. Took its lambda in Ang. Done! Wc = 5752.21 Ang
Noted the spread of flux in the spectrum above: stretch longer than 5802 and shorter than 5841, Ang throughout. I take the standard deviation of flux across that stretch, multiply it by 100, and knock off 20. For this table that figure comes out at 26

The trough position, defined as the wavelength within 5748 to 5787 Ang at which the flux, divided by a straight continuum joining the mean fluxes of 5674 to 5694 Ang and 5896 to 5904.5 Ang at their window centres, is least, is 5782.76 Ang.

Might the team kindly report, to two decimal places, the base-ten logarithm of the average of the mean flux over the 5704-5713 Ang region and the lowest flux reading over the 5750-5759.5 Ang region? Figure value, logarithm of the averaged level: 1.32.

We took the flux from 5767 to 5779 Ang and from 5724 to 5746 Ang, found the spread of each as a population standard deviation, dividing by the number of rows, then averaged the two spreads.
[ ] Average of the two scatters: 0.37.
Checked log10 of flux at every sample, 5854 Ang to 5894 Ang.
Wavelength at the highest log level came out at 5876.72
